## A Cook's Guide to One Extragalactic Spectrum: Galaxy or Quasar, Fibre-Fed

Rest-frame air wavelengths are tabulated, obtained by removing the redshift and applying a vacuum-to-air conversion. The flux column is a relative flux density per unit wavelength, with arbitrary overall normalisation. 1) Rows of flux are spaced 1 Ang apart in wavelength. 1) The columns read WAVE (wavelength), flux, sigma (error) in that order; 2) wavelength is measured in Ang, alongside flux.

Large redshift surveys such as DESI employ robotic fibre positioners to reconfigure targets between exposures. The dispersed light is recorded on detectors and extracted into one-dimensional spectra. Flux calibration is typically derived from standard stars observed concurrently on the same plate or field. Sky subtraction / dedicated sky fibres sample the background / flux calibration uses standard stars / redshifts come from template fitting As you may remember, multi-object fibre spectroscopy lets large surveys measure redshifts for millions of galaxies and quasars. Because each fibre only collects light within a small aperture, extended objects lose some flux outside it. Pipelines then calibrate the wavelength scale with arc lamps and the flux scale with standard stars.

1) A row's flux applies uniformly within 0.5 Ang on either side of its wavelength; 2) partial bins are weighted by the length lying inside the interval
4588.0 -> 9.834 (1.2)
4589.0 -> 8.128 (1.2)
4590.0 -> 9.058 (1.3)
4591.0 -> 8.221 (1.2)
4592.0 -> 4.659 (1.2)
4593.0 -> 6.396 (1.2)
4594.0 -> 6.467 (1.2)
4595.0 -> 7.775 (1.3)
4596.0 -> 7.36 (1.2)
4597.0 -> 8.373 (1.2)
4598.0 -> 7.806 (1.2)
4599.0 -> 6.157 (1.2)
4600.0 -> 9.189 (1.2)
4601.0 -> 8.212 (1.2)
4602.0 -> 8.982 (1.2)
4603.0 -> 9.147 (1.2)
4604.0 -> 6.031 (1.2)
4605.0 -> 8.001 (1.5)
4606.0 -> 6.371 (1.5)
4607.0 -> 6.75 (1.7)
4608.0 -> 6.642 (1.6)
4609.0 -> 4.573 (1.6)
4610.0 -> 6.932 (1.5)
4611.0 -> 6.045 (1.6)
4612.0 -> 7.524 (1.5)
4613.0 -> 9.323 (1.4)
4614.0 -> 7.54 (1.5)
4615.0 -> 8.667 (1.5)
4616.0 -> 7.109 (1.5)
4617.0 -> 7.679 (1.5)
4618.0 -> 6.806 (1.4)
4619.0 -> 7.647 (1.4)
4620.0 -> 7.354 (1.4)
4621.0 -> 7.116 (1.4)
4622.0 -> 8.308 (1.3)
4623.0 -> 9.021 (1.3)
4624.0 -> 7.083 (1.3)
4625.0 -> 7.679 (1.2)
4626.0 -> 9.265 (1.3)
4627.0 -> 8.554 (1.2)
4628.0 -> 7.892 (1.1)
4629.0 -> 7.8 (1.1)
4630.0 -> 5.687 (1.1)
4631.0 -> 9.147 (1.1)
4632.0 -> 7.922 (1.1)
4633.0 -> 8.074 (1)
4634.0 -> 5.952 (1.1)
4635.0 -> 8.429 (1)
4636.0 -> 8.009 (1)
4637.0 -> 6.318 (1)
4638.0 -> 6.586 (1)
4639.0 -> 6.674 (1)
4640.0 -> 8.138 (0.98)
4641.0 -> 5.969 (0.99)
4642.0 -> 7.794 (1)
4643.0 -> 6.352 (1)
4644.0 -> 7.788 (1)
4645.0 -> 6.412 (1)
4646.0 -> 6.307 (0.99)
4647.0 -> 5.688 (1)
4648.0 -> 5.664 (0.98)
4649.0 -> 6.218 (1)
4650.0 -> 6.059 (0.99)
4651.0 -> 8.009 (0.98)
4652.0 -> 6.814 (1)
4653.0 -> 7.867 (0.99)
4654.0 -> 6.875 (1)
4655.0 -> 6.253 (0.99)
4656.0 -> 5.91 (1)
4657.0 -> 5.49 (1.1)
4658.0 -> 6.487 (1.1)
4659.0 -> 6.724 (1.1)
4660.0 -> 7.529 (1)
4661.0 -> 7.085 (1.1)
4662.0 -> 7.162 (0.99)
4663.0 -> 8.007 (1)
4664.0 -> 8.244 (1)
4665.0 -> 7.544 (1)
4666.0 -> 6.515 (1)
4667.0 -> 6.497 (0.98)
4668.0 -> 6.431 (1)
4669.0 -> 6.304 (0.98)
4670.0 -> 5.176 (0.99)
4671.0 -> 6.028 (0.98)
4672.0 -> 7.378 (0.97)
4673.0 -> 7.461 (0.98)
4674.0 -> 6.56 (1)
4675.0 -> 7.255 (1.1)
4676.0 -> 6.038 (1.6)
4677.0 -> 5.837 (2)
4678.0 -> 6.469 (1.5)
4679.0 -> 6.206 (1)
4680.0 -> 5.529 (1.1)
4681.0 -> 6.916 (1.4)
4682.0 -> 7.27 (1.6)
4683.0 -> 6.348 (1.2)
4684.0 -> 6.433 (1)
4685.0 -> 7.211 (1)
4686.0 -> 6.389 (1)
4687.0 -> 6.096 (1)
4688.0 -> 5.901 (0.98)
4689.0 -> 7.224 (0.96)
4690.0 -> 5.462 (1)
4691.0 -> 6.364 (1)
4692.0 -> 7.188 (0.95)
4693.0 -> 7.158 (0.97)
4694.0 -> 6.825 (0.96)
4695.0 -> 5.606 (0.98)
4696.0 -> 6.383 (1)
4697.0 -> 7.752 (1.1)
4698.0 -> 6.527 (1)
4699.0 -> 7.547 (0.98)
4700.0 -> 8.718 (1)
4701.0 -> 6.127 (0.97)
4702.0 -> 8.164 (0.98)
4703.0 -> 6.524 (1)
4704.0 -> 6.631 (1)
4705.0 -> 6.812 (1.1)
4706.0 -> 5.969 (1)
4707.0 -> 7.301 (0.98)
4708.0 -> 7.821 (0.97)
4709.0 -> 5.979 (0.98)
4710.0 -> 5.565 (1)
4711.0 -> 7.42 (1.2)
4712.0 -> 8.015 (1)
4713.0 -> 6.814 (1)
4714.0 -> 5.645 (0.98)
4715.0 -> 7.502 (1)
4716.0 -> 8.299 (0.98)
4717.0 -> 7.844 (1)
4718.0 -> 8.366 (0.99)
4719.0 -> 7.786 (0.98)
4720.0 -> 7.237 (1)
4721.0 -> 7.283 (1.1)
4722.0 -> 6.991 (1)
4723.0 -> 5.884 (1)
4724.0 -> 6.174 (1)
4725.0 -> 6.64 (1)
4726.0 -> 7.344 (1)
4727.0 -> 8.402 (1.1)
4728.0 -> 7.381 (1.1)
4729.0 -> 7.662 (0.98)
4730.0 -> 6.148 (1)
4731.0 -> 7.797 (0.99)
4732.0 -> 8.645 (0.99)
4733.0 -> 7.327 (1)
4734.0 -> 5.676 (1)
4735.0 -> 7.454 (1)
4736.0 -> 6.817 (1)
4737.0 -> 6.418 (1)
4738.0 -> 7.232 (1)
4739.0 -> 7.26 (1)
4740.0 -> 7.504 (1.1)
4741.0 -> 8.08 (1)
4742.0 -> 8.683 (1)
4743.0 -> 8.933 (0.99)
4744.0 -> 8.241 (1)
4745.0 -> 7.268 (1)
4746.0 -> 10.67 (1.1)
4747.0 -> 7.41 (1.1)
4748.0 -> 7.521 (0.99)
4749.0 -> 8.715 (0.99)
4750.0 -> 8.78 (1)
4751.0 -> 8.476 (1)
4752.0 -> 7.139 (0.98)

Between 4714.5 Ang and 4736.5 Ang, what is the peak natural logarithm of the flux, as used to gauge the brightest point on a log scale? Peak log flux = 2.16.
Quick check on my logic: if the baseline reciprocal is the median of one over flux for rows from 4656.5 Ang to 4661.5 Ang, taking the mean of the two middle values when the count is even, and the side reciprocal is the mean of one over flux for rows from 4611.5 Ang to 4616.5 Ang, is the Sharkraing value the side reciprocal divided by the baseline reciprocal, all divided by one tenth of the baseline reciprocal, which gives 57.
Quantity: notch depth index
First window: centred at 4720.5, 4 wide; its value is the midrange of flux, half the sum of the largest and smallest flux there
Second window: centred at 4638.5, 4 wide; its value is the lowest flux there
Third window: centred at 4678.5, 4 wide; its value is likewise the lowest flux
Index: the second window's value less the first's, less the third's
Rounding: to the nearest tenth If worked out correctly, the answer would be -6.6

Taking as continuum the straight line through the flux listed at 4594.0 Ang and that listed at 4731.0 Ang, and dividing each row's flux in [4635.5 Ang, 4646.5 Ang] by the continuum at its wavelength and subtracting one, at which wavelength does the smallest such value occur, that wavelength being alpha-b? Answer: 4641.0 Ang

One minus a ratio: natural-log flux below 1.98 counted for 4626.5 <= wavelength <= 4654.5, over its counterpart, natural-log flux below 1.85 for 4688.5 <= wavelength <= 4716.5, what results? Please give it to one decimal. -1.1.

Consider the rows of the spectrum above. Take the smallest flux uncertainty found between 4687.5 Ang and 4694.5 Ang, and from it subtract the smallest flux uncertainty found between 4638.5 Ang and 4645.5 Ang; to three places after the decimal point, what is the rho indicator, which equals -0.030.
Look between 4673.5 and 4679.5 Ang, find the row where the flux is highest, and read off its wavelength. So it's 4675.0 Ang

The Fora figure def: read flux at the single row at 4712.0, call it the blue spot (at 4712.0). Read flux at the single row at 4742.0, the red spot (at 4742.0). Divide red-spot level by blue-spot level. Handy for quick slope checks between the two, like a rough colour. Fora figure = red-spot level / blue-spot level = 1.1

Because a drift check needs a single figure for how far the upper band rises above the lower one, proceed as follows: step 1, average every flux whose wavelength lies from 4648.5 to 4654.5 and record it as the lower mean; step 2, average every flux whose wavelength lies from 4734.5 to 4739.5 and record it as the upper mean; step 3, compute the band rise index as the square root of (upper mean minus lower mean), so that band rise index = 0.3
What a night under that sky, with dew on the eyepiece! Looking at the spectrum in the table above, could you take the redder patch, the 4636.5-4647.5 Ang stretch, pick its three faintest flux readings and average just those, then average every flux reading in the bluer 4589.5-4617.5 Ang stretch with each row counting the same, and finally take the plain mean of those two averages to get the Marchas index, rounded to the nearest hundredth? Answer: 6.69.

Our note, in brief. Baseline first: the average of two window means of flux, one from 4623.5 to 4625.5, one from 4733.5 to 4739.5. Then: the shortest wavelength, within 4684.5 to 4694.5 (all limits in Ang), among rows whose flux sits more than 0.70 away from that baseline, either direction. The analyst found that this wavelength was 4686.0 Ang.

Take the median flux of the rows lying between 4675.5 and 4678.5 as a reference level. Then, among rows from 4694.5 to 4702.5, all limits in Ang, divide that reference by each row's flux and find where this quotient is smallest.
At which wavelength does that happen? 4700.0 Ang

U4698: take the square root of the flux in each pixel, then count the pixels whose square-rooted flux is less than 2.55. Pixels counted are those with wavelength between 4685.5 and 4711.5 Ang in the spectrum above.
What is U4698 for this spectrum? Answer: 11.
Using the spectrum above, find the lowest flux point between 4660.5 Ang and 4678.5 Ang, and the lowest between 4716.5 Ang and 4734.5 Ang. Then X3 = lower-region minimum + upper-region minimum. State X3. 10.9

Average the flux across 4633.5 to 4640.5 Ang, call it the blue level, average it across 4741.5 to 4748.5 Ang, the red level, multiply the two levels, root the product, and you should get 7.75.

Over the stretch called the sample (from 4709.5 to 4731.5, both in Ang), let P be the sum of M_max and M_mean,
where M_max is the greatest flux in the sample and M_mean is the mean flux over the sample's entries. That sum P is 15.6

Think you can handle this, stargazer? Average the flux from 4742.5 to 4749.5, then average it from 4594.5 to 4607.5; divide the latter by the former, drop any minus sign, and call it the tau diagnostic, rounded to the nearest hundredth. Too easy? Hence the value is 0.92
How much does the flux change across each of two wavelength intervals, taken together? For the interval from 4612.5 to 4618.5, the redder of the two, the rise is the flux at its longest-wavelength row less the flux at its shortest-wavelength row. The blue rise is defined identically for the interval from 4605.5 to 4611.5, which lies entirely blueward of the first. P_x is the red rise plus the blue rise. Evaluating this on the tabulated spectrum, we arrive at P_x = -2.8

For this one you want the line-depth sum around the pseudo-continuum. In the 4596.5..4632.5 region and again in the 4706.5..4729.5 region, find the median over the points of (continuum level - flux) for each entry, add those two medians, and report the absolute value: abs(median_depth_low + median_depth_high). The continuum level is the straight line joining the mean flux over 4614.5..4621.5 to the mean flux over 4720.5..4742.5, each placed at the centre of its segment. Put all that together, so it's 0.3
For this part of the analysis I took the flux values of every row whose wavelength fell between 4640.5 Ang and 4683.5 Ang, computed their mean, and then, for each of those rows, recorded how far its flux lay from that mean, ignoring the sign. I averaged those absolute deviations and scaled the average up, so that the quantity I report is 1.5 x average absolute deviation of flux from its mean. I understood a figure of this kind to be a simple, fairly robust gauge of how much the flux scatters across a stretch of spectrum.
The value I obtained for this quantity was 0.96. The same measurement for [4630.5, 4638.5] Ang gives 1.43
